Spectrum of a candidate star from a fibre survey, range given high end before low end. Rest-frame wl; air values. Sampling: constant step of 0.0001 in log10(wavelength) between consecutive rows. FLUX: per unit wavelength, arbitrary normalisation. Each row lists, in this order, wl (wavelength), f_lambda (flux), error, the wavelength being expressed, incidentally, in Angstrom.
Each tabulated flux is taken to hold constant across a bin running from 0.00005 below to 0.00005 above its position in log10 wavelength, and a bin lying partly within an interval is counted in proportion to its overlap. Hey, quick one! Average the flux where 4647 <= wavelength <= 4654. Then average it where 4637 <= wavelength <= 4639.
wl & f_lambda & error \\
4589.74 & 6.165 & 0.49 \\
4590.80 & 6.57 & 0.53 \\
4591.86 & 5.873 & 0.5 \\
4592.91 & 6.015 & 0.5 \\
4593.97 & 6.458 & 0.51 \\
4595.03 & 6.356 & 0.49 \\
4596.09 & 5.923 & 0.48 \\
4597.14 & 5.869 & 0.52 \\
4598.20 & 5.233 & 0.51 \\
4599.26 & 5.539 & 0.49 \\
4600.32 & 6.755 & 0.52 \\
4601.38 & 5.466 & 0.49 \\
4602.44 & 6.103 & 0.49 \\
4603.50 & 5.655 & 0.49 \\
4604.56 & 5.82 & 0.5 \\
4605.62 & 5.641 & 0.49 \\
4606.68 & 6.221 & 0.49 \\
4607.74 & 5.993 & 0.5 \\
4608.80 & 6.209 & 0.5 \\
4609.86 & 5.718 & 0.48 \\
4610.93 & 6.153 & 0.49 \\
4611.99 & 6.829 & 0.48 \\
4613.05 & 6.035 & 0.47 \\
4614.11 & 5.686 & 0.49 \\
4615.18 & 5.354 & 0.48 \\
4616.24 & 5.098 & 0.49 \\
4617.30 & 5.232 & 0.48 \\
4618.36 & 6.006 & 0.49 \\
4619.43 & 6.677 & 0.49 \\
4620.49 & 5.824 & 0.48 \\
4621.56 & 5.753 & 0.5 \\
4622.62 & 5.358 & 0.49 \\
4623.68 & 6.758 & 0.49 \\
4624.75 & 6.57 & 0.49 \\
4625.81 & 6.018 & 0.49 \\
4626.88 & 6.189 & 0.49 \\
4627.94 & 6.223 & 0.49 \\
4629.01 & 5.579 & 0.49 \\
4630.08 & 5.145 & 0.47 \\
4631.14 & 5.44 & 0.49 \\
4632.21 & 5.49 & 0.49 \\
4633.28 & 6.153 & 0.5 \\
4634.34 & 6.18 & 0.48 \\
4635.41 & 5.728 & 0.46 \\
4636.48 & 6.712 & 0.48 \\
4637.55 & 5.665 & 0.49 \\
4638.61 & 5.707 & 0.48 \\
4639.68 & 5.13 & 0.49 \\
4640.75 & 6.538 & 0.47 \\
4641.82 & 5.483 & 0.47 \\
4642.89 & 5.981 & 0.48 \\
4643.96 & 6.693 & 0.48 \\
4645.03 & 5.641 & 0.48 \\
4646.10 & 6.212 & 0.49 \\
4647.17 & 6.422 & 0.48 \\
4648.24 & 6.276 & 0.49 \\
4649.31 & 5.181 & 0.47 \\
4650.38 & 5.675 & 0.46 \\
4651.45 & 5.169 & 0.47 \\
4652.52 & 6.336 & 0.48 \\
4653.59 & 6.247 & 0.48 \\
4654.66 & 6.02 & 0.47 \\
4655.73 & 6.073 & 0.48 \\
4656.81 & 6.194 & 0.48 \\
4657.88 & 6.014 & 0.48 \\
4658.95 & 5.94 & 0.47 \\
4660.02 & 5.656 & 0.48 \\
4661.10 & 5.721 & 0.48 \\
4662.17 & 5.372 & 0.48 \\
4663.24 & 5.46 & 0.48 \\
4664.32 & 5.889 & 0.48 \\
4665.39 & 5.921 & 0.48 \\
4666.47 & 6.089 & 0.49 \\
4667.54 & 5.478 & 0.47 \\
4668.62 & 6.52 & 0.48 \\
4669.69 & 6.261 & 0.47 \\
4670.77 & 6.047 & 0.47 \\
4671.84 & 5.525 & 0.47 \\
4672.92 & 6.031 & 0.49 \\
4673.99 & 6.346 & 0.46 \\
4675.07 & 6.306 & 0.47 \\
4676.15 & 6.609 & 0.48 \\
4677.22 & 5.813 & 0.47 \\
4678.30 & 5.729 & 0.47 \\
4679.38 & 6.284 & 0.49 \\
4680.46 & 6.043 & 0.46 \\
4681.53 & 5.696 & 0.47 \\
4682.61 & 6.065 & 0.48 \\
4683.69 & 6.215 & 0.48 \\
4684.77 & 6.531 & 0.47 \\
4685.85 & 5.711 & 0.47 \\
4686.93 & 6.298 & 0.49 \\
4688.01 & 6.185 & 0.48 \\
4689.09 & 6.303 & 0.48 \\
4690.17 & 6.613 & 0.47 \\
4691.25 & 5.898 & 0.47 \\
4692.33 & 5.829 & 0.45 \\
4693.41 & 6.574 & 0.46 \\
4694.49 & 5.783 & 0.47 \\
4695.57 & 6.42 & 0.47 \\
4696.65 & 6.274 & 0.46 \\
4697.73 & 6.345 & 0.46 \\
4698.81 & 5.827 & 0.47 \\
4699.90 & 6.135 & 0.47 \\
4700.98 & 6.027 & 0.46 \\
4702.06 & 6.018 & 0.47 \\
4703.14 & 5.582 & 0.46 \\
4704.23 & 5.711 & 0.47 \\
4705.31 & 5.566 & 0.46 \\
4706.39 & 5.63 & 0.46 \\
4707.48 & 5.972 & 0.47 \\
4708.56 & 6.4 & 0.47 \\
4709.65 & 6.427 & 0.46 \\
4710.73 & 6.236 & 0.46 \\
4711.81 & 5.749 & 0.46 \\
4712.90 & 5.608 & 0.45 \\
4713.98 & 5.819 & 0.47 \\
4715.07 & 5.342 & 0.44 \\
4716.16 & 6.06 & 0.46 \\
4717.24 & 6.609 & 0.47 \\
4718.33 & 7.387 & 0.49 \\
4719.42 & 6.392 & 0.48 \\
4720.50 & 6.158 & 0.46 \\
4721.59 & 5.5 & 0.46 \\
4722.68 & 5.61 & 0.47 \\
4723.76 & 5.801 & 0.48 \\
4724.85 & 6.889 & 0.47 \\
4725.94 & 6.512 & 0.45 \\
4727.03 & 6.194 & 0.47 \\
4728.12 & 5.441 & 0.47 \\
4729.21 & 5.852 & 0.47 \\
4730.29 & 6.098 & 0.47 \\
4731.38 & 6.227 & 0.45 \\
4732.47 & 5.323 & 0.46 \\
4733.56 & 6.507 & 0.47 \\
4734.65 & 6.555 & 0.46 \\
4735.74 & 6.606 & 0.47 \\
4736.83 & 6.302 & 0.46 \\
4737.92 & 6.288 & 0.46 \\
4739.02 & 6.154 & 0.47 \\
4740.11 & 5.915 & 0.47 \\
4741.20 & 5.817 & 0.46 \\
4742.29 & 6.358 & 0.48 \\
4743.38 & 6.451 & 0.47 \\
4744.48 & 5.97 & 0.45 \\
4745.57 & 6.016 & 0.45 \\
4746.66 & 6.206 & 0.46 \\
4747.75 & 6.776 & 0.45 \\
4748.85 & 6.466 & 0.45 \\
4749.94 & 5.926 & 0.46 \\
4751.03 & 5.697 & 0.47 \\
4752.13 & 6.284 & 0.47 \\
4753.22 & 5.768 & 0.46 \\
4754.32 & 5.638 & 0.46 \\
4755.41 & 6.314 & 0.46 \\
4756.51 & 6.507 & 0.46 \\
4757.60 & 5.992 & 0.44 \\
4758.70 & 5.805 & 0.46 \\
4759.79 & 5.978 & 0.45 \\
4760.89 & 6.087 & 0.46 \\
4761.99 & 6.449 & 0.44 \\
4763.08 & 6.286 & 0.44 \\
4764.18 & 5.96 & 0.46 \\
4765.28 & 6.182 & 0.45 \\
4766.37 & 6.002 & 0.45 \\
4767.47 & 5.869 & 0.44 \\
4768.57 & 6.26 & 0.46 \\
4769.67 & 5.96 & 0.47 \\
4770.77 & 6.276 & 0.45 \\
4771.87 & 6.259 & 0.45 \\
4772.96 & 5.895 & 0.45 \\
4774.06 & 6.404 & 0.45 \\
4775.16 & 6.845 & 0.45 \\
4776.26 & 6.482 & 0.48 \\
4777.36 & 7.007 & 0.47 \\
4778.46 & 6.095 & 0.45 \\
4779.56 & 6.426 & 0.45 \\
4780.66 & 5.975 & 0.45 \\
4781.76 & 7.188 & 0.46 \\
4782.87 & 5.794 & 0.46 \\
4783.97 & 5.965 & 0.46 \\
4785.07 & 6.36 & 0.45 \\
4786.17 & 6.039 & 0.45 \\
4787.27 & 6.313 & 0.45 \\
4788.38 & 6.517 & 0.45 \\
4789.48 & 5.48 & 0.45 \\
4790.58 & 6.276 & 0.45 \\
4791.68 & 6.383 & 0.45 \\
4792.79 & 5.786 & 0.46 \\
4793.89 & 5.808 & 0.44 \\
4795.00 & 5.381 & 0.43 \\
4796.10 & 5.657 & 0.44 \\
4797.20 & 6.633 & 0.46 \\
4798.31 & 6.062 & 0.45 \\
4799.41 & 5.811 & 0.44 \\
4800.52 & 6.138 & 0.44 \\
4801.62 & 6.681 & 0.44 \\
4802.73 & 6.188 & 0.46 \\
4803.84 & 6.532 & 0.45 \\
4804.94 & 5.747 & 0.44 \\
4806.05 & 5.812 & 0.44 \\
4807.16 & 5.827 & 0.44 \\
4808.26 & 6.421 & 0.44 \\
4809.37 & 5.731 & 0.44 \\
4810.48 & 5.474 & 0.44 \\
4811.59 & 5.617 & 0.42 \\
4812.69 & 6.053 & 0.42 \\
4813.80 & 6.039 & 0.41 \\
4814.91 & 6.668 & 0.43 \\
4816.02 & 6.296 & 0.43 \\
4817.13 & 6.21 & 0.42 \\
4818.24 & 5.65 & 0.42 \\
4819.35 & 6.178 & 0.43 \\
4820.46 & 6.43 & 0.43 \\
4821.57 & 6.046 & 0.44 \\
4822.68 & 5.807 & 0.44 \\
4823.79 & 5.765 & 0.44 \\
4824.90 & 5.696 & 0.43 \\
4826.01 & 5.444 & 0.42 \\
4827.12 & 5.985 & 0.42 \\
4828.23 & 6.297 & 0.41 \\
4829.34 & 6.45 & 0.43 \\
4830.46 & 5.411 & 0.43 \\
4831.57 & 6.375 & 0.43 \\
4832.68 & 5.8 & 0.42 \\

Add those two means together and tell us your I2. 11.6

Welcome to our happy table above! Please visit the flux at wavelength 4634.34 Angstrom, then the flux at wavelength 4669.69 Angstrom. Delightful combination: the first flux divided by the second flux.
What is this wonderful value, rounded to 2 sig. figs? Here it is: 0.99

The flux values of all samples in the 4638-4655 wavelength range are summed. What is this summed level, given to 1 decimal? 94.7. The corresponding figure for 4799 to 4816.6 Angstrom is 97.0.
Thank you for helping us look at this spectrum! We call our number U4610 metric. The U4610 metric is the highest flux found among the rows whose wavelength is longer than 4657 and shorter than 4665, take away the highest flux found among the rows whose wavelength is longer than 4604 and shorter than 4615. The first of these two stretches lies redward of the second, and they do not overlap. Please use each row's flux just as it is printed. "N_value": -0.8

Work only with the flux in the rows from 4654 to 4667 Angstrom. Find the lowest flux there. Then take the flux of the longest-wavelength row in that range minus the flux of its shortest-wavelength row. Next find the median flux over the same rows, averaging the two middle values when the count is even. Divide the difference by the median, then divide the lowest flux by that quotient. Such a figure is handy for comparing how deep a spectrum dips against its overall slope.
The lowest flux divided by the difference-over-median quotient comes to 462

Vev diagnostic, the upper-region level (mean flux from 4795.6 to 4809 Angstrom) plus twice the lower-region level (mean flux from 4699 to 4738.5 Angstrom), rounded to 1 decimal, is 18.3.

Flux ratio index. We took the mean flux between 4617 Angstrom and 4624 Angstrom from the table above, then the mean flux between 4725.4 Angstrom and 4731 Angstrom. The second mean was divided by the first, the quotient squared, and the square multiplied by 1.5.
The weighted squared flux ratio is 1.54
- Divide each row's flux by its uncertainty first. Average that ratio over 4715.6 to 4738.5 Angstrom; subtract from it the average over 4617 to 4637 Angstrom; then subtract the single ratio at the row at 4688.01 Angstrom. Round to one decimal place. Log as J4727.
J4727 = -11.8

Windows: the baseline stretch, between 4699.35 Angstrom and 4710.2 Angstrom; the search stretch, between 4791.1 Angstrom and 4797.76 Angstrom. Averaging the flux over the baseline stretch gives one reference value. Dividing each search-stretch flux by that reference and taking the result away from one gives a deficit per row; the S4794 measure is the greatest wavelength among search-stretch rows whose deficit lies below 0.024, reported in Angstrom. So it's 4797.20 Angstrom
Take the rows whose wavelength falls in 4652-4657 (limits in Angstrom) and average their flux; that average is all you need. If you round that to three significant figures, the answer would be 6.17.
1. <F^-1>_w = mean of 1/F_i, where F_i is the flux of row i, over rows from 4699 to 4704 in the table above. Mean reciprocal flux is 0.169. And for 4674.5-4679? 0.164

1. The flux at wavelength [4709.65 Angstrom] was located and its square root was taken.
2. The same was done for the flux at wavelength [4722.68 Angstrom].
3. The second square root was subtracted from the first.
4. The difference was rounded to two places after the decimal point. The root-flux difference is 0.17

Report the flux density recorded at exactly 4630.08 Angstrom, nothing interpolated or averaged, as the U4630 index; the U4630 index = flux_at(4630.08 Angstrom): 5.145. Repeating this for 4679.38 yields 6.284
